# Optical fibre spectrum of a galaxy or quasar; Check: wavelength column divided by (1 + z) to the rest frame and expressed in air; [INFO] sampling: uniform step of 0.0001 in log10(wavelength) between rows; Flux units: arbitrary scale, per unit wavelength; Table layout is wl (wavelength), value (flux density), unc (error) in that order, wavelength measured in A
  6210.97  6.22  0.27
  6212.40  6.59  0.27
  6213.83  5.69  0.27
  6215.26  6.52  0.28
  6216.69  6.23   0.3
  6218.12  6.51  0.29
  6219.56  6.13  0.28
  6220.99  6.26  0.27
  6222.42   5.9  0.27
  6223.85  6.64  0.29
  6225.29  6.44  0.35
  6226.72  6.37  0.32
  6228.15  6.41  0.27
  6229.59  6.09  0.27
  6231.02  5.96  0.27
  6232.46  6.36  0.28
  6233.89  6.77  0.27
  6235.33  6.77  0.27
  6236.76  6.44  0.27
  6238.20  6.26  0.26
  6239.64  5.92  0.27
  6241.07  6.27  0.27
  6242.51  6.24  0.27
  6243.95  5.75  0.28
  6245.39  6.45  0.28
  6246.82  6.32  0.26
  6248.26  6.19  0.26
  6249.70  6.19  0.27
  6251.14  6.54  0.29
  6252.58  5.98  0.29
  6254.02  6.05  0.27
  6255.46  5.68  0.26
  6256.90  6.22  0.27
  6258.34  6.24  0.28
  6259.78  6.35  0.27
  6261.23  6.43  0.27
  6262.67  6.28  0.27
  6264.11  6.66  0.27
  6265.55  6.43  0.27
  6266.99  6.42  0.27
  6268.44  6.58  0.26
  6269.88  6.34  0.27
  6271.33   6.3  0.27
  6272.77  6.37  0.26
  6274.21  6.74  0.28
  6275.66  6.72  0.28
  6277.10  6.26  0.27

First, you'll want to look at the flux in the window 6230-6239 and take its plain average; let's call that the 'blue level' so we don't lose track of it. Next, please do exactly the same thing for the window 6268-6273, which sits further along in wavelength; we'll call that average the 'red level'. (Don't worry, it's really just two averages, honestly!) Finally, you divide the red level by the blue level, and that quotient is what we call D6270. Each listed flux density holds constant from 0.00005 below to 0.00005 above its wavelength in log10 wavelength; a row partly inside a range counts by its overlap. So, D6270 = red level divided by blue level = 1.00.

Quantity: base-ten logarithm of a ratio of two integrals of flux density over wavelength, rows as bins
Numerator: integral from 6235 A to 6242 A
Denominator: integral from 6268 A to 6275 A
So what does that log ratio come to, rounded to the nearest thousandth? -0.011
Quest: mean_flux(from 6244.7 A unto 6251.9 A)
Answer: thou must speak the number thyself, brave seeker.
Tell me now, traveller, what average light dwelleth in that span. 6.34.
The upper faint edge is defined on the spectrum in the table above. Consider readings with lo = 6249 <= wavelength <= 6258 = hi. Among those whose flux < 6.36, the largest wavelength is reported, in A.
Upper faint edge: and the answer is 6256.90 A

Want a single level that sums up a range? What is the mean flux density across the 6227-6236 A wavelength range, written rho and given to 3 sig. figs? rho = 6.39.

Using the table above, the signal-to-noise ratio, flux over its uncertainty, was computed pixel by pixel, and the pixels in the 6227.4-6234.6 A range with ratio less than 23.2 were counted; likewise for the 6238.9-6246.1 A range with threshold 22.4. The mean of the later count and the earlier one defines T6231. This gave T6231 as 2.50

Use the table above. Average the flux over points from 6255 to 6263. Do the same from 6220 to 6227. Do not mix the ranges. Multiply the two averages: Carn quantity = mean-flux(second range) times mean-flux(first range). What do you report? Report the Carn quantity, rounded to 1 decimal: 39.2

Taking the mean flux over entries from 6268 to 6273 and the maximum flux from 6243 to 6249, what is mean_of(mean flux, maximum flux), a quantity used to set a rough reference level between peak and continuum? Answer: 6.42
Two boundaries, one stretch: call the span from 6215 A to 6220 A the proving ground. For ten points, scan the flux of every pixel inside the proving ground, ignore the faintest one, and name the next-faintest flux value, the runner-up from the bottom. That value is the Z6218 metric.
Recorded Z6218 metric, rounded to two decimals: 6.23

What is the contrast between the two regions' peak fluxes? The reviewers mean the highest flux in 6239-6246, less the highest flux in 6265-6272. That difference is -0.13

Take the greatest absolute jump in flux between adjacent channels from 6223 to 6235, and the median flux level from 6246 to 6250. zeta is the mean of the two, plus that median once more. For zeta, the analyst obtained 9.5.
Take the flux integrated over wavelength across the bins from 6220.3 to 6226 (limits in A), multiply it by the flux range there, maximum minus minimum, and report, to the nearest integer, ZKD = 27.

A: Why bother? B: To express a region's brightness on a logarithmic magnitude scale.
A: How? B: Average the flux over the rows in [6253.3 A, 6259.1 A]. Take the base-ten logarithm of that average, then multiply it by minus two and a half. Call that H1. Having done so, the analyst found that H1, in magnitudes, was -1.95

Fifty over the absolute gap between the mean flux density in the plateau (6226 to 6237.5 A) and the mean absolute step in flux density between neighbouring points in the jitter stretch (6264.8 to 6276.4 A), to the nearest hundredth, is 7.98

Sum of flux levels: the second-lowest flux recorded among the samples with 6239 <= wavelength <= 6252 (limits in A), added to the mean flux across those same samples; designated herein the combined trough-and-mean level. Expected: 12.1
